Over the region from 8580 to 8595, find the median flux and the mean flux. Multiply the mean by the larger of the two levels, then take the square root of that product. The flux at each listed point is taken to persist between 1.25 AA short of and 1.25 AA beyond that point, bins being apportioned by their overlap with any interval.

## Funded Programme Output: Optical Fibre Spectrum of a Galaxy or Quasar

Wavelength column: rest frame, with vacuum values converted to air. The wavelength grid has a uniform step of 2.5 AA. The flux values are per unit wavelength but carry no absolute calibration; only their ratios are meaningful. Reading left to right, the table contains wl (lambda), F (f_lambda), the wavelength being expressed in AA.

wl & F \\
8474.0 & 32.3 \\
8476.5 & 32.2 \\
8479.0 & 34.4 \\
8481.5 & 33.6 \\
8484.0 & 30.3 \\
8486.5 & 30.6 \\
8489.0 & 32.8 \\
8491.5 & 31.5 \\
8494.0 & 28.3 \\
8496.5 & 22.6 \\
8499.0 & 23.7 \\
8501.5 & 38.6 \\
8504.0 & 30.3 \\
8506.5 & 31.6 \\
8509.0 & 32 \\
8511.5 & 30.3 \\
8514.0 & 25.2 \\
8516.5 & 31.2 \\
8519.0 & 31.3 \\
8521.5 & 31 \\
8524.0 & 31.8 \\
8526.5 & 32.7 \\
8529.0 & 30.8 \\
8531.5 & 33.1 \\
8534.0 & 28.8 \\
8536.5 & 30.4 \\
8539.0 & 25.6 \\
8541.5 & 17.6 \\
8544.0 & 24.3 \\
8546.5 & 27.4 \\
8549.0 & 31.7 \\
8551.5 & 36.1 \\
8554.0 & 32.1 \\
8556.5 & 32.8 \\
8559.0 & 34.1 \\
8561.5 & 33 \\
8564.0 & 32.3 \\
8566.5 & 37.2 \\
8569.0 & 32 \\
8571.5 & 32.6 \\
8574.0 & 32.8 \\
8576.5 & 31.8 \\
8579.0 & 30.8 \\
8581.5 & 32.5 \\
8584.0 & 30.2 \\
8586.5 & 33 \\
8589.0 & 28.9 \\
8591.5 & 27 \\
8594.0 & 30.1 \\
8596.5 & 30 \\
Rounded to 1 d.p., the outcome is 30.3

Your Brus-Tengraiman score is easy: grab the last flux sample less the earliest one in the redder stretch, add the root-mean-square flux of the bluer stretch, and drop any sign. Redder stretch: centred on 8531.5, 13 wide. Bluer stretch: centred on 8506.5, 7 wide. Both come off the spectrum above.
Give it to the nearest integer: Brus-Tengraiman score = 29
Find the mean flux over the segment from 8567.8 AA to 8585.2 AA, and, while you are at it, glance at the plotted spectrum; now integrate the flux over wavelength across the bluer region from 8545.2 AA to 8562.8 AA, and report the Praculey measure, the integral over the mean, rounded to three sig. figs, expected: 17.9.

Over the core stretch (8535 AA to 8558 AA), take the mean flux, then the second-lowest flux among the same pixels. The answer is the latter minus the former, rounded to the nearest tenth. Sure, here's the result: -4.4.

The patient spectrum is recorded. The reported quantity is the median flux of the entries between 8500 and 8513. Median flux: 31.6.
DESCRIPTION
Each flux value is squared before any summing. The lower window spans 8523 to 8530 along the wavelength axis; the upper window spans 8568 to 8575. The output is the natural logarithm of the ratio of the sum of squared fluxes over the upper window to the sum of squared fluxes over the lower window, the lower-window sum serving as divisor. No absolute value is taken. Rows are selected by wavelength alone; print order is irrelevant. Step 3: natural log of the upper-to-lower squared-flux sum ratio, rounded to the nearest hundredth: 0.04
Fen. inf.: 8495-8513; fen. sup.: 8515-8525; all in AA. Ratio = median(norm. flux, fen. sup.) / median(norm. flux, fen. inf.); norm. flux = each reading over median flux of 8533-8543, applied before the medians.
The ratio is 1.03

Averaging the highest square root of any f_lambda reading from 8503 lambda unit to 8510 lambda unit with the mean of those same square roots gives 5.63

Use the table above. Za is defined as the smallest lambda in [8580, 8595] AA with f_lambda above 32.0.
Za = 8581.5 AA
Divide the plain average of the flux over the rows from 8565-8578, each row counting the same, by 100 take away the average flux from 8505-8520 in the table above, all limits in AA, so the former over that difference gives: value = 0.48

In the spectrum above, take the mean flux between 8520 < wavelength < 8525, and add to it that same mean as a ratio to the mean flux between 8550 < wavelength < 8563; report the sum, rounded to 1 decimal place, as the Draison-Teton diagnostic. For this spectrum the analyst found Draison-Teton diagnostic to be 32.3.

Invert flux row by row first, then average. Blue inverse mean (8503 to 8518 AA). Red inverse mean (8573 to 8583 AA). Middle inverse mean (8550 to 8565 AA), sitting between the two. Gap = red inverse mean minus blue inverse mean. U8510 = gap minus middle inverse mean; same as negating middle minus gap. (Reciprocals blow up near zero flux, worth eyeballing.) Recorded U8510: -0.0321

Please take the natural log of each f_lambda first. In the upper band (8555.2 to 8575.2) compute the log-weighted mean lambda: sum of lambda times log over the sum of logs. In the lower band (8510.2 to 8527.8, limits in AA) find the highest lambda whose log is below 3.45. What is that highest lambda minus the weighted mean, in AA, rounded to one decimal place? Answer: -43.7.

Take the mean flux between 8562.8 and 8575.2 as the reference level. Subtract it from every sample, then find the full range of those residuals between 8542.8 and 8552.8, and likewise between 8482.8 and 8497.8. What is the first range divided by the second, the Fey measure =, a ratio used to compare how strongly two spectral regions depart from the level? 1.2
